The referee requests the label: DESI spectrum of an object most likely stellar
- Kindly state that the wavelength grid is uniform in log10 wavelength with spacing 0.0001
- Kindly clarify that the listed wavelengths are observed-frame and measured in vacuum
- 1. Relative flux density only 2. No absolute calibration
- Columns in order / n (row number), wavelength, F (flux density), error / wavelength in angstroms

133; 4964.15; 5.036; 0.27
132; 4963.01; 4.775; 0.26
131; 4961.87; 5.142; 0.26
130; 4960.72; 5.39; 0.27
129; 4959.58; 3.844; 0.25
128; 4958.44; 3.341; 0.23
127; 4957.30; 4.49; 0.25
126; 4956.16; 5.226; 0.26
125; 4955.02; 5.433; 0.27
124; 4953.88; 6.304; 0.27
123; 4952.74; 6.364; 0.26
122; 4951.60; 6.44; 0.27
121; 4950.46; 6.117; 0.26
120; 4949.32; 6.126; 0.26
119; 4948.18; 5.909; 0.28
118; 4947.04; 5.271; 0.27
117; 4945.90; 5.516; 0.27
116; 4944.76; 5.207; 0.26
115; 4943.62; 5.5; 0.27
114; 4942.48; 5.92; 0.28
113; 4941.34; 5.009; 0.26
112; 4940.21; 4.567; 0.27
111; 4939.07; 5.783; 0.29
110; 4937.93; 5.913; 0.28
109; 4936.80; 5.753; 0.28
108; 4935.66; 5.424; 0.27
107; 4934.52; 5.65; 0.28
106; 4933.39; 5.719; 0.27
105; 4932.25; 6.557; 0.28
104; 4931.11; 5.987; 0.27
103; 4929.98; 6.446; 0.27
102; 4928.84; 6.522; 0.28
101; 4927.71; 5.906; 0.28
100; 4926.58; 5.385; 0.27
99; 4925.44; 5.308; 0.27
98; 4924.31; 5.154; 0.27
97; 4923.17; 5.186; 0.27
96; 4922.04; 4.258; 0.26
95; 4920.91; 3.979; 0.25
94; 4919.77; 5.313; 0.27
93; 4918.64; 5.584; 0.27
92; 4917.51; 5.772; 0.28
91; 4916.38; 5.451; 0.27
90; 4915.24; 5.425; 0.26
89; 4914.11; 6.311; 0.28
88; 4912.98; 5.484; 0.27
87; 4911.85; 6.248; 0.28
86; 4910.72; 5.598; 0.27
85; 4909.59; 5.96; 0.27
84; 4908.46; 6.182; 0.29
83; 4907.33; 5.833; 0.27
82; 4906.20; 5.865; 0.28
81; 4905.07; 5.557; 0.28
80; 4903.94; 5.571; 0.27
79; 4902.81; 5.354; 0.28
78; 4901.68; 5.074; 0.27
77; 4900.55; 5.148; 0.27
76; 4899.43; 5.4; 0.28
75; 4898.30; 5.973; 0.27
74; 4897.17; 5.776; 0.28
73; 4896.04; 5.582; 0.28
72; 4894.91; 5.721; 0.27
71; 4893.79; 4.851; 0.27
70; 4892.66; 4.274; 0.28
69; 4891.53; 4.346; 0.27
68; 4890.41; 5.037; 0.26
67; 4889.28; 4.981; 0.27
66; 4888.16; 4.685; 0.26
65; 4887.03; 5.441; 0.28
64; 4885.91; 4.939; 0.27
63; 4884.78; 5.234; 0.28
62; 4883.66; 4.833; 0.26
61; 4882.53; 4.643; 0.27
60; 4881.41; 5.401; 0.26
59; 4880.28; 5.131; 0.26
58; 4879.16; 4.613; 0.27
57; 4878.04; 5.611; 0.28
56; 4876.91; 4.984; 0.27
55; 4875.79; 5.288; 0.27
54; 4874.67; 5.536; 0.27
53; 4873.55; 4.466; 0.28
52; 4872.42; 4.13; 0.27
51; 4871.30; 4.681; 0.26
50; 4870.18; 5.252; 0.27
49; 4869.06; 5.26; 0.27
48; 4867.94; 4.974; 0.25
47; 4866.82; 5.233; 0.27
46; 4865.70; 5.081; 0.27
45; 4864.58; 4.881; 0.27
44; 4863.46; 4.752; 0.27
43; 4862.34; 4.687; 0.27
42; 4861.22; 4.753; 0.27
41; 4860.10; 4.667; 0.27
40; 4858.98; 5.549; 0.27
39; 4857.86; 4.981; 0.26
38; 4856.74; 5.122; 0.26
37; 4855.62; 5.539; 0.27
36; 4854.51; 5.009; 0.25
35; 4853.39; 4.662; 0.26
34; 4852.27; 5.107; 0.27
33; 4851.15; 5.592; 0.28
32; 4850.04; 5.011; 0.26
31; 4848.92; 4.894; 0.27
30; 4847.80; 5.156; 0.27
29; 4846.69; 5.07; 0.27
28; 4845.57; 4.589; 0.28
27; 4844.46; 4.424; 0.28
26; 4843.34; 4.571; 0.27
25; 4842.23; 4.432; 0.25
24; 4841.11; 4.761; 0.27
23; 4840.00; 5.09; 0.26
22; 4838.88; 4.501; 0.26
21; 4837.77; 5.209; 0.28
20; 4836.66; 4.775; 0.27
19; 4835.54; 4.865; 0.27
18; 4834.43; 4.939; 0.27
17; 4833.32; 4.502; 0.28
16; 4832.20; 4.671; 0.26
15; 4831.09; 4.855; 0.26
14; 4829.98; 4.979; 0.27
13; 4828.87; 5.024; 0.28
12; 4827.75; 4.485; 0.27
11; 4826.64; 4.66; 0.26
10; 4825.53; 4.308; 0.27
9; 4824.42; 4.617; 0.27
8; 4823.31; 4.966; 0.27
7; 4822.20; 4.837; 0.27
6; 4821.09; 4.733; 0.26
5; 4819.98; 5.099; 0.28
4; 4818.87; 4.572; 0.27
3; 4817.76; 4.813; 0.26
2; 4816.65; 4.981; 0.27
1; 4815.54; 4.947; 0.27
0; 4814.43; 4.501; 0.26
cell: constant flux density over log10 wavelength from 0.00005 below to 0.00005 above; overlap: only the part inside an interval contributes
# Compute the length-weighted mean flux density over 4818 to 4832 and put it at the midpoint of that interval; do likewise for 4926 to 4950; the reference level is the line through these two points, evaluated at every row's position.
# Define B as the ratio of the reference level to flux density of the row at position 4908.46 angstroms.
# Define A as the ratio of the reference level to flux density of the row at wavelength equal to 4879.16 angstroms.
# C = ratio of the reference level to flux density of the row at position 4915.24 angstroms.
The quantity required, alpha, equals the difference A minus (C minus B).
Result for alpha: 1.00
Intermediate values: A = 1.13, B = 0.88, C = 1.02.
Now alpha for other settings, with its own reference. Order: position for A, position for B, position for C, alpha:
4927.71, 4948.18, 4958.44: 0.17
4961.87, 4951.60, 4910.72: 1.08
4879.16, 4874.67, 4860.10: 0.98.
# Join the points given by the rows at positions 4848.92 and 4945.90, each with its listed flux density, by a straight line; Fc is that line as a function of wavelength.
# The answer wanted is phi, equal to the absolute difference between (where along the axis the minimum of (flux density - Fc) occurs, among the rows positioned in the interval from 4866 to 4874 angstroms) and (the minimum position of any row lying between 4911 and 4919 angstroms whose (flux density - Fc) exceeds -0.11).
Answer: 39.4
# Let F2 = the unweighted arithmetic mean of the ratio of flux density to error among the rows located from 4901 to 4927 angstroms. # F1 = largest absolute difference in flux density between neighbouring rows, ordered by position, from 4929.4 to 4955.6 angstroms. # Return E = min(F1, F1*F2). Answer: 1.22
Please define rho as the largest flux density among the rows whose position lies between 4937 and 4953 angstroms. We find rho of 6.44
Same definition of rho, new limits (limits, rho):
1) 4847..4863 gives 5.592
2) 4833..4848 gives 5.209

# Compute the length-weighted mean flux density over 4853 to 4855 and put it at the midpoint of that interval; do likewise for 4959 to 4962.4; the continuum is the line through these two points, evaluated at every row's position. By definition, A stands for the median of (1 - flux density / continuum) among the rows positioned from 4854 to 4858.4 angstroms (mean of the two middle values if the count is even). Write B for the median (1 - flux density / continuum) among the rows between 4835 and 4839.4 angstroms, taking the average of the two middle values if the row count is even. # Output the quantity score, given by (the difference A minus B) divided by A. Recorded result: 1.1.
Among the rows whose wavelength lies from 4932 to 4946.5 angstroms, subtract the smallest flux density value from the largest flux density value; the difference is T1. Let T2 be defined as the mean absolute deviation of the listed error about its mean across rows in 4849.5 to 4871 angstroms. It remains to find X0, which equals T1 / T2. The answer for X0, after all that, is 327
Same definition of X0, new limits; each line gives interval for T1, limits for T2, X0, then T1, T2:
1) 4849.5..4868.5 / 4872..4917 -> 157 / 0.9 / 0.0059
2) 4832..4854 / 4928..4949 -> 179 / 1.2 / 0.0065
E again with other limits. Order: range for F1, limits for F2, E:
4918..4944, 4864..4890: 1.33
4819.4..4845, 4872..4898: 0.71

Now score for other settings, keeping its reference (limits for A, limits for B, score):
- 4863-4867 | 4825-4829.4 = 2.9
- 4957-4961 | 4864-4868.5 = 1.3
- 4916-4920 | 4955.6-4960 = 1.9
